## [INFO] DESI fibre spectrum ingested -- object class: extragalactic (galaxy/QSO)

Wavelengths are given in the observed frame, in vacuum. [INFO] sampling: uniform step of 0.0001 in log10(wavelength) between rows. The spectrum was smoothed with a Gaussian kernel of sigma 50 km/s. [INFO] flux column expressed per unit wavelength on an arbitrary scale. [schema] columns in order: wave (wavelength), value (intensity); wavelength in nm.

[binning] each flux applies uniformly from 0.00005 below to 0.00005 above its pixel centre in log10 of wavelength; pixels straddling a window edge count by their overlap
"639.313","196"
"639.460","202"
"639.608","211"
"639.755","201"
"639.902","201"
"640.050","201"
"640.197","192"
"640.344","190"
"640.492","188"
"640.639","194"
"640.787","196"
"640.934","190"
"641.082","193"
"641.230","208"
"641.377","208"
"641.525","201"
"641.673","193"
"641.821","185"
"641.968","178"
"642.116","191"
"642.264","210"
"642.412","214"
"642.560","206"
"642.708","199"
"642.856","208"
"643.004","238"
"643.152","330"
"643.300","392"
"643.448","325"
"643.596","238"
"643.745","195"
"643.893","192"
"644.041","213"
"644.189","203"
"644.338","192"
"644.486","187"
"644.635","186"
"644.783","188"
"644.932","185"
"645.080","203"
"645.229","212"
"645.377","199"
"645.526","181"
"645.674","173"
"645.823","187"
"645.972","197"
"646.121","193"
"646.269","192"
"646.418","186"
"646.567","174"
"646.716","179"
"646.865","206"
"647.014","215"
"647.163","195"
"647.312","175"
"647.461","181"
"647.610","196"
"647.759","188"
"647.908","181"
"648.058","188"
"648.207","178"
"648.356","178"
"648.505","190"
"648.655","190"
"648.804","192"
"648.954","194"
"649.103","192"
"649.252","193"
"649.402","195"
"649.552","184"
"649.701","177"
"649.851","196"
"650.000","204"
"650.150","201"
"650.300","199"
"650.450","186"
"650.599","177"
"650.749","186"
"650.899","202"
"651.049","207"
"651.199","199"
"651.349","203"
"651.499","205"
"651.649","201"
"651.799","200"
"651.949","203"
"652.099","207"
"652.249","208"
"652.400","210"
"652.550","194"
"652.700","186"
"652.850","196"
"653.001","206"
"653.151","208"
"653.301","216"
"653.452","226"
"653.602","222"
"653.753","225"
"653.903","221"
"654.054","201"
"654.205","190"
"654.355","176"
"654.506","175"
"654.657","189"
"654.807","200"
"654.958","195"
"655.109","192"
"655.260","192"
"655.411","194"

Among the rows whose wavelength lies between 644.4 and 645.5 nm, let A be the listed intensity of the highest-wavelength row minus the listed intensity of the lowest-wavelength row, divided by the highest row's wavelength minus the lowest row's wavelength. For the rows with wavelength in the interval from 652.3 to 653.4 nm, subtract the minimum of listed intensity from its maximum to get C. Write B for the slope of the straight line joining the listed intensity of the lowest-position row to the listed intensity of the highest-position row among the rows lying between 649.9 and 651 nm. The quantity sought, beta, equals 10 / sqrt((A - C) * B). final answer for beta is 1.6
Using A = 13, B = -2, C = 30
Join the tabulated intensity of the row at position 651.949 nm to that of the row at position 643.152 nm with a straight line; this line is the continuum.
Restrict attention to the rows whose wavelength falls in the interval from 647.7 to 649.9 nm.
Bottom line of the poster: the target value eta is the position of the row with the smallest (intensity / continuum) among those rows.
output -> 648.207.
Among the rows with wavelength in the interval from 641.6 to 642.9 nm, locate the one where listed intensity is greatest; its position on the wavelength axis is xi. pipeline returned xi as 642.412 nm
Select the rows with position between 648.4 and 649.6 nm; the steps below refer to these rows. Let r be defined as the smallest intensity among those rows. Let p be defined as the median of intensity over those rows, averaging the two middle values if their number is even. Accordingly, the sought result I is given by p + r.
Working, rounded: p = 192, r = 184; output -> 376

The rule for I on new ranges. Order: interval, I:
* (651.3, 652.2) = 403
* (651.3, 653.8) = 392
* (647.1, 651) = 365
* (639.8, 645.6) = 377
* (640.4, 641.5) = 382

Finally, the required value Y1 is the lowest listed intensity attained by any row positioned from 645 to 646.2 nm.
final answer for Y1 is 173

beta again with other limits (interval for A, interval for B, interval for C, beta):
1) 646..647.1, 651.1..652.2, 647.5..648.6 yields 1.3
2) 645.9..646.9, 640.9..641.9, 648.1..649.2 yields 1.7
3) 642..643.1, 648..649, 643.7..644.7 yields 0.8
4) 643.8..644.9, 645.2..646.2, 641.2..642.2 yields 0.4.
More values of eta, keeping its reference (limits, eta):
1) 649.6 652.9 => 649.701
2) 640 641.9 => 640.492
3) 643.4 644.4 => 643.893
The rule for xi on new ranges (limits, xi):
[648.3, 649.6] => 649.402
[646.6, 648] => 647.014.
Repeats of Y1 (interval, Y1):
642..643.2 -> 191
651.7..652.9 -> 186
